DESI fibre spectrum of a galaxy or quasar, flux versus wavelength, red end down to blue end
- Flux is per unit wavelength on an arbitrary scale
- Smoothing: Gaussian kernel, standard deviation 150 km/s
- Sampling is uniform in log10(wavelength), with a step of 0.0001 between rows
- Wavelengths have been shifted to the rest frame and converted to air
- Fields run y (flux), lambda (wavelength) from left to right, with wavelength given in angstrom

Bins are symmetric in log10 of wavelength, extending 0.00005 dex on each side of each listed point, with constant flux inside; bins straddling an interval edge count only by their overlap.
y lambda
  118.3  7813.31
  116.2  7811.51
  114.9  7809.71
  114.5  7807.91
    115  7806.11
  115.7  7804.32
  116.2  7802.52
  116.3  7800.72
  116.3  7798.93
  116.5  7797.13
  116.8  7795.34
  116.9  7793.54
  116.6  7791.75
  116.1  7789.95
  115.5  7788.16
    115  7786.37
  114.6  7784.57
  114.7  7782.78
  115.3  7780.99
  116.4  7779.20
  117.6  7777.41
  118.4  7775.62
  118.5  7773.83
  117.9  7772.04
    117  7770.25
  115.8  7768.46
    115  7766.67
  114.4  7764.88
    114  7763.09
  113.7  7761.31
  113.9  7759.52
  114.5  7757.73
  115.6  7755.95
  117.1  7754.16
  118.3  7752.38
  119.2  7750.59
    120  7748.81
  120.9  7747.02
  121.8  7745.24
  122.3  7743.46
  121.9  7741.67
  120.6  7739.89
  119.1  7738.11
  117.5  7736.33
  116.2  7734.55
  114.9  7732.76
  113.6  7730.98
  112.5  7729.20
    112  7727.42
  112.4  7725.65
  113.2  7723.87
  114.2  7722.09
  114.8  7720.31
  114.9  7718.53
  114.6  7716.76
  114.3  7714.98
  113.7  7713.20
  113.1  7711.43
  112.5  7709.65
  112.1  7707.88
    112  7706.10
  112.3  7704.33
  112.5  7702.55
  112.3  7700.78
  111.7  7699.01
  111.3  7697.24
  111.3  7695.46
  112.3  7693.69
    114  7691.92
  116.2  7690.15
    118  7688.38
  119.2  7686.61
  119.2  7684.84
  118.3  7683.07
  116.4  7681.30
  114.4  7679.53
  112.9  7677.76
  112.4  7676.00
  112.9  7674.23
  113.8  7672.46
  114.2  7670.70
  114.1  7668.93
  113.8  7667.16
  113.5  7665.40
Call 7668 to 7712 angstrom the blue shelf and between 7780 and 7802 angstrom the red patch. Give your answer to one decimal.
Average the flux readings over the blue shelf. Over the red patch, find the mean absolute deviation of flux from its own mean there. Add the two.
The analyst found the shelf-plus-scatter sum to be 114.7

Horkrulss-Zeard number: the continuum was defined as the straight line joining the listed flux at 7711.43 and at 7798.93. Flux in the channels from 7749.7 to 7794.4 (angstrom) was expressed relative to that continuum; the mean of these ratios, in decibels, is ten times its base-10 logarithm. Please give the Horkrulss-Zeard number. 0.029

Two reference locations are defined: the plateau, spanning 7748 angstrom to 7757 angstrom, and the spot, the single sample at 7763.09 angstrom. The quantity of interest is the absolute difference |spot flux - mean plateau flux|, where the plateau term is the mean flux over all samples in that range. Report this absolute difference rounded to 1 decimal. 4.0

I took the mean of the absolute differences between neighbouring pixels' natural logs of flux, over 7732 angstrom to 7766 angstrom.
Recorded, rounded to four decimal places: 0.0079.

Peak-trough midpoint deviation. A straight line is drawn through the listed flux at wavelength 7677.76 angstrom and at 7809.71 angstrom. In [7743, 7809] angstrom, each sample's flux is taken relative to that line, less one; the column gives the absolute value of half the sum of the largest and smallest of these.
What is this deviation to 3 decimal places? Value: 0.035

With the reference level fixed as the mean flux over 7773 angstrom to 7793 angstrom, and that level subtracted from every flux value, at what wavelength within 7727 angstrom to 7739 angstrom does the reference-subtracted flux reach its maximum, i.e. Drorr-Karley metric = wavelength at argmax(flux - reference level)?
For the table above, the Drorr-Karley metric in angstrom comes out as 7738.11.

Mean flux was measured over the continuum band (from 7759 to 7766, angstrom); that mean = 114.0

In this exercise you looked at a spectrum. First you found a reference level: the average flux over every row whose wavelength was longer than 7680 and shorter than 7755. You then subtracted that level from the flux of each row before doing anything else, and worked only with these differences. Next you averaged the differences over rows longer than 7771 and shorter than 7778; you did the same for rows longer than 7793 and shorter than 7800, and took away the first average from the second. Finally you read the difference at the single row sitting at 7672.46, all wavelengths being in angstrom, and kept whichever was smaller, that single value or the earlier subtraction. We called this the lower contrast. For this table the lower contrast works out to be -1.8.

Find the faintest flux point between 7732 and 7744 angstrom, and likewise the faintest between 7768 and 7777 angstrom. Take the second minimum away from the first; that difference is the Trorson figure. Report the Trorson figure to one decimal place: -0.9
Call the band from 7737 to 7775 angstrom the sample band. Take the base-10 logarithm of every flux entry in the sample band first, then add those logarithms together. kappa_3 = 43.5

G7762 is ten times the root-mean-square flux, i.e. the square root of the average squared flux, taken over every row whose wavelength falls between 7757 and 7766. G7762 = 1141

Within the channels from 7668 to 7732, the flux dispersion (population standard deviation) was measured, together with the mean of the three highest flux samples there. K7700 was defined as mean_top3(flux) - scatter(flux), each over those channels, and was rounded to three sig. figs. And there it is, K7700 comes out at 117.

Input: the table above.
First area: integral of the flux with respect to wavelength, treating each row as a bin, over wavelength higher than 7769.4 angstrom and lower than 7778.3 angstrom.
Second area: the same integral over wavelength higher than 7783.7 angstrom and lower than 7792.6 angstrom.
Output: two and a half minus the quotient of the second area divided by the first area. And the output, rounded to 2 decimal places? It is 1.52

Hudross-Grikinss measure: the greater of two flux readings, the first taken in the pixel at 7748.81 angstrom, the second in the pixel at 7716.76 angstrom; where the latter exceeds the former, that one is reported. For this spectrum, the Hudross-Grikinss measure 120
